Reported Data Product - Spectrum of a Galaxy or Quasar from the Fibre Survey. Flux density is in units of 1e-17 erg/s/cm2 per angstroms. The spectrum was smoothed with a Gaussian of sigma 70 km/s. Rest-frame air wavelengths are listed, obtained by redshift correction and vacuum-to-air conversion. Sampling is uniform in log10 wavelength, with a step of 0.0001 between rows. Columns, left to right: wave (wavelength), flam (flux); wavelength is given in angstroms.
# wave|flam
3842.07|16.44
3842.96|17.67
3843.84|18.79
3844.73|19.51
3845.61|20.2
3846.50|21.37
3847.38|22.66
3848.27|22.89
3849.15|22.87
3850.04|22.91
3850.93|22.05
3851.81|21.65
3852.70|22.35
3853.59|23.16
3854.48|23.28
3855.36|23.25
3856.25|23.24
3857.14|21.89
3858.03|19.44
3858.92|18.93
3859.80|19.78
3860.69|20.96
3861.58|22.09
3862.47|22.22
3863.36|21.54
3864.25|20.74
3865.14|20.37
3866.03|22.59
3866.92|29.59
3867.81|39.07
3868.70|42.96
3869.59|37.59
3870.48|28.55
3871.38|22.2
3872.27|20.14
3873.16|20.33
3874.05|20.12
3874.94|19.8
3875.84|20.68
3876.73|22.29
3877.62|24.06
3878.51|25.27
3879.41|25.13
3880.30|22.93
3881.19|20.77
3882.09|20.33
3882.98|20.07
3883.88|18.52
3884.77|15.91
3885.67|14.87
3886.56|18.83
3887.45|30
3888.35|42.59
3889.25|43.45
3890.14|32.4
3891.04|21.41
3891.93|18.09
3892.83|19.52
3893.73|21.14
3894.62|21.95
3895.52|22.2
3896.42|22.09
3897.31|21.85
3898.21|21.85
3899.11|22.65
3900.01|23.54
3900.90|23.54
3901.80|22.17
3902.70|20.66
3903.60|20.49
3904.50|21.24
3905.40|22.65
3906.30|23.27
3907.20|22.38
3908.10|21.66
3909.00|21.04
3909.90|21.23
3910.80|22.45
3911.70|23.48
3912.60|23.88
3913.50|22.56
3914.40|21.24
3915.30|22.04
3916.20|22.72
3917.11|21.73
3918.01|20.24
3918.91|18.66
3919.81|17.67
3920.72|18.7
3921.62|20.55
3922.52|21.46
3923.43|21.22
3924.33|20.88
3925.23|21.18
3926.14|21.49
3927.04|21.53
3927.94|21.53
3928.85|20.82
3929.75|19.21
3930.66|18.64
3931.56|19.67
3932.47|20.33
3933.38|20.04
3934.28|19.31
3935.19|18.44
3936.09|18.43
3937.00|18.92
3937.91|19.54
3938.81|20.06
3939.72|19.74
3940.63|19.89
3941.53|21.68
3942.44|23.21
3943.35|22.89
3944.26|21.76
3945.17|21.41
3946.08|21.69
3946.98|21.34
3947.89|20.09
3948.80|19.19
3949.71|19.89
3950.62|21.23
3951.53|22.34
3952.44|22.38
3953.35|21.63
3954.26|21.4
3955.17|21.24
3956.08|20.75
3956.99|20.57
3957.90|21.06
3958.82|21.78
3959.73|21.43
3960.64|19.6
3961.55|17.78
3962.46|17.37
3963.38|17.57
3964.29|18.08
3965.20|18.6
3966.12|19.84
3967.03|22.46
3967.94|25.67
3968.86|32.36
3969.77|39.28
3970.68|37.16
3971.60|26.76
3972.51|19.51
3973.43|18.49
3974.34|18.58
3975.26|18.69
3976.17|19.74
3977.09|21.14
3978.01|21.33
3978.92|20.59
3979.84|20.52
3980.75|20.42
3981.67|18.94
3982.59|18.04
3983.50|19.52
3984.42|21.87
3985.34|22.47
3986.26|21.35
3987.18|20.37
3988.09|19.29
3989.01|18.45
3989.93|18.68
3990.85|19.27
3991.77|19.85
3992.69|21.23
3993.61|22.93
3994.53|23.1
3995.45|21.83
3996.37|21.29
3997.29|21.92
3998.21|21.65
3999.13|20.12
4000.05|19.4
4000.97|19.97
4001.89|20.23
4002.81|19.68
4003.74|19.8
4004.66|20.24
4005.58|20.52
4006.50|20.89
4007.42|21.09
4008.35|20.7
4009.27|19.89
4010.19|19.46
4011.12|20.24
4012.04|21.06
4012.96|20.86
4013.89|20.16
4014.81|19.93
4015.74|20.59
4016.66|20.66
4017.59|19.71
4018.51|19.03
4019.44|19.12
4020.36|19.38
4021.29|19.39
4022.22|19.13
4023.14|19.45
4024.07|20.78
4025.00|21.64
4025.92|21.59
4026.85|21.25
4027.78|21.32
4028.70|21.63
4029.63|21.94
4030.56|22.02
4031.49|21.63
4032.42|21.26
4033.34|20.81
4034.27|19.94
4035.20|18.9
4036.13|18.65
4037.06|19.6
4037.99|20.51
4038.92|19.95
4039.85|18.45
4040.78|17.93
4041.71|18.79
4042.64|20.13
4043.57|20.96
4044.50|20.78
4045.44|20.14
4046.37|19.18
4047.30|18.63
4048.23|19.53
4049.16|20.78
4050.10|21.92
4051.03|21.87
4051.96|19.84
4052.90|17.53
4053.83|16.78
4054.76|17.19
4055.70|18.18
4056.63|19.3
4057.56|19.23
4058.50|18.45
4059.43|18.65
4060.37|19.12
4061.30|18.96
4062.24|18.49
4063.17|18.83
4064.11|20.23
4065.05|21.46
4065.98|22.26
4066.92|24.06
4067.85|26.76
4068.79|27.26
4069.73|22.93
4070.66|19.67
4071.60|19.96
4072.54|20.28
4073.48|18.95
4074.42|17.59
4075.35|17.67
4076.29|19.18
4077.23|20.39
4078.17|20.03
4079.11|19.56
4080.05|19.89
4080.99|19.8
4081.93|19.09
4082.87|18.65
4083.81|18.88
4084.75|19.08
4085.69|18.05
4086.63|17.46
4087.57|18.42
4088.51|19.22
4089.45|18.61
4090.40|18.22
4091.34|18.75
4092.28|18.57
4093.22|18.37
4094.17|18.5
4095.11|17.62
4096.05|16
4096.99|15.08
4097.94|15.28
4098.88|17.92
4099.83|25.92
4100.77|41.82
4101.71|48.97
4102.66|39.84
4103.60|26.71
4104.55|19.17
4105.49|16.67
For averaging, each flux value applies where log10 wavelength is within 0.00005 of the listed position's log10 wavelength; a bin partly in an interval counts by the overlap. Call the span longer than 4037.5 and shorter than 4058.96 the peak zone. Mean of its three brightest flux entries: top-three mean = 21.6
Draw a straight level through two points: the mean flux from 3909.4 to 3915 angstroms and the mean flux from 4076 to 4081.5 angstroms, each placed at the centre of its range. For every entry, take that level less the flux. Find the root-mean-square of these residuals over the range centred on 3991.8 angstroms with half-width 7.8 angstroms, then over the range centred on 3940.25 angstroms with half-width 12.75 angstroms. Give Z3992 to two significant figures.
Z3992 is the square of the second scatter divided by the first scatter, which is 3.0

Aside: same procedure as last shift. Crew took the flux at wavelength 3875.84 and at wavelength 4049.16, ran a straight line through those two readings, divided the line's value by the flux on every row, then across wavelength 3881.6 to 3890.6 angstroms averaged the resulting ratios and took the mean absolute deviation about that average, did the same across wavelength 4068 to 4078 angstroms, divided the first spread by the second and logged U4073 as 3.3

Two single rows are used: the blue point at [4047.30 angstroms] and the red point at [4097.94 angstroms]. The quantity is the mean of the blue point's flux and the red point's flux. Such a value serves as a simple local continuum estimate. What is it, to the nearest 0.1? 17.0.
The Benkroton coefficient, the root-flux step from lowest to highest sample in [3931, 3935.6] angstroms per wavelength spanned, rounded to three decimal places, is -0.039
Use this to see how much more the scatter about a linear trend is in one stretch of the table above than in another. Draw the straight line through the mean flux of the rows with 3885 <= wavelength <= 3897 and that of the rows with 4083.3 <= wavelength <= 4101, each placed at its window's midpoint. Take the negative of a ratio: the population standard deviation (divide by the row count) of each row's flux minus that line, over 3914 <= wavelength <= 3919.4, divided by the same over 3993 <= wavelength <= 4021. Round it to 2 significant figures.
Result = -1.5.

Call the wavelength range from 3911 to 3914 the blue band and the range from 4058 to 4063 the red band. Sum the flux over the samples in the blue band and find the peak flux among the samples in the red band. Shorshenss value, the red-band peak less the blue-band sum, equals -51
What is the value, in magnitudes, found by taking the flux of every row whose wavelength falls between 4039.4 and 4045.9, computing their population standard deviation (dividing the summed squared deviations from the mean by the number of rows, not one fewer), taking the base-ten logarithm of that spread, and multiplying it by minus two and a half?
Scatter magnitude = -0.11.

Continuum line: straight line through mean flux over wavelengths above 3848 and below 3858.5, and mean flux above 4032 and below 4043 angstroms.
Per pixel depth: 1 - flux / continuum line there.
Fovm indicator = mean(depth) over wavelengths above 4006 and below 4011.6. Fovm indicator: -0.018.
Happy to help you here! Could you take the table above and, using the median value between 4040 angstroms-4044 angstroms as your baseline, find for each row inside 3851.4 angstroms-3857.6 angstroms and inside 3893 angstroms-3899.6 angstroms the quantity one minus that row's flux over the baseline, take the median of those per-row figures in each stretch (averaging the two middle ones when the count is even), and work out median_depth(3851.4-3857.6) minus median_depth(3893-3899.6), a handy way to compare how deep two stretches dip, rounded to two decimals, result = -0.06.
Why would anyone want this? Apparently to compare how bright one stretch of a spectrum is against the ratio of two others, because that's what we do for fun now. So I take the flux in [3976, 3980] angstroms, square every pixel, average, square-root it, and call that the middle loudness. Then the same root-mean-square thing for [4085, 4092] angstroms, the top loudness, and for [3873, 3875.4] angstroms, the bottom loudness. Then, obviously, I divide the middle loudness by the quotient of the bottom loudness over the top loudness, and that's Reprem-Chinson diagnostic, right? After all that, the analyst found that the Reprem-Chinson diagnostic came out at 18.9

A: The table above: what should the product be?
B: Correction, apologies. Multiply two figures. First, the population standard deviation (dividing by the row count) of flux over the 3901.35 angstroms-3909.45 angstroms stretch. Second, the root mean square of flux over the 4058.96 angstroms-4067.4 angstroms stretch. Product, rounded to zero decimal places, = 18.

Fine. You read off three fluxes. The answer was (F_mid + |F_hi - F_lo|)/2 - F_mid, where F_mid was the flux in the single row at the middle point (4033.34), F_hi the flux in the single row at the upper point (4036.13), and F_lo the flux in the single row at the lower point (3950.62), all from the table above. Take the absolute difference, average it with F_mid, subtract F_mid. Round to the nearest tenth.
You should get -9.1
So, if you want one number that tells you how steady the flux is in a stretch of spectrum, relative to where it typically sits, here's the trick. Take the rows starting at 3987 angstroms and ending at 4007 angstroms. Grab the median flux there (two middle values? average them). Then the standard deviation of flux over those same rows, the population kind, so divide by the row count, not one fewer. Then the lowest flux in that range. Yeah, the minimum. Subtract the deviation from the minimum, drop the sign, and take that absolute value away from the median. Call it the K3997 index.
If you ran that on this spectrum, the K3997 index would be 3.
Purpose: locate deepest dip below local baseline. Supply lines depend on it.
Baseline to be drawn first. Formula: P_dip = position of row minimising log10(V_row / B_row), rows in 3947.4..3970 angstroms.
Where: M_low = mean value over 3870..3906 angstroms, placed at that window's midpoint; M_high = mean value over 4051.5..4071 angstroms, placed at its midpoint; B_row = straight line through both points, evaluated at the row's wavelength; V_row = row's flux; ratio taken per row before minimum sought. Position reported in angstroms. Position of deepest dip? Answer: 3962.46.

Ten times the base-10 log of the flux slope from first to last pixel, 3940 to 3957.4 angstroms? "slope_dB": -14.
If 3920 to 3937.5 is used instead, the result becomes -19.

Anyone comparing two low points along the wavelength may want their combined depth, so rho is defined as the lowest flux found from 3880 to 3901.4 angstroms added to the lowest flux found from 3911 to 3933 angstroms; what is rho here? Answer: 32.5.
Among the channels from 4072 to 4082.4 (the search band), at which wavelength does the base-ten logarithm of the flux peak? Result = 4077.23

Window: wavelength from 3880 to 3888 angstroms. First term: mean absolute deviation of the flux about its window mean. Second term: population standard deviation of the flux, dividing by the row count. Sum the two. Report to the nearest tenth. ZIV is 7.1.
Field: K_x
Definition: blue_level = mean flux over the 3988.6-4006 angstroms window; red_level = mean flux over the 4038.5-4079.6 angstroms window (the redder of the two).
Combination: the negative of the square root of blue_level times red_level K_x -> -20.2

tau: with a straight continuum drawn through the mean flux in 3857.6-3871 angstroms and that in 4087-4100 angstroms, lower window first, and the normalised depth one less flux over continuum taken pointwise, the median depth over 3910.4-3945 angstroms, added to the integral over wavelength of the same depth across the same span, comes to 4.4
